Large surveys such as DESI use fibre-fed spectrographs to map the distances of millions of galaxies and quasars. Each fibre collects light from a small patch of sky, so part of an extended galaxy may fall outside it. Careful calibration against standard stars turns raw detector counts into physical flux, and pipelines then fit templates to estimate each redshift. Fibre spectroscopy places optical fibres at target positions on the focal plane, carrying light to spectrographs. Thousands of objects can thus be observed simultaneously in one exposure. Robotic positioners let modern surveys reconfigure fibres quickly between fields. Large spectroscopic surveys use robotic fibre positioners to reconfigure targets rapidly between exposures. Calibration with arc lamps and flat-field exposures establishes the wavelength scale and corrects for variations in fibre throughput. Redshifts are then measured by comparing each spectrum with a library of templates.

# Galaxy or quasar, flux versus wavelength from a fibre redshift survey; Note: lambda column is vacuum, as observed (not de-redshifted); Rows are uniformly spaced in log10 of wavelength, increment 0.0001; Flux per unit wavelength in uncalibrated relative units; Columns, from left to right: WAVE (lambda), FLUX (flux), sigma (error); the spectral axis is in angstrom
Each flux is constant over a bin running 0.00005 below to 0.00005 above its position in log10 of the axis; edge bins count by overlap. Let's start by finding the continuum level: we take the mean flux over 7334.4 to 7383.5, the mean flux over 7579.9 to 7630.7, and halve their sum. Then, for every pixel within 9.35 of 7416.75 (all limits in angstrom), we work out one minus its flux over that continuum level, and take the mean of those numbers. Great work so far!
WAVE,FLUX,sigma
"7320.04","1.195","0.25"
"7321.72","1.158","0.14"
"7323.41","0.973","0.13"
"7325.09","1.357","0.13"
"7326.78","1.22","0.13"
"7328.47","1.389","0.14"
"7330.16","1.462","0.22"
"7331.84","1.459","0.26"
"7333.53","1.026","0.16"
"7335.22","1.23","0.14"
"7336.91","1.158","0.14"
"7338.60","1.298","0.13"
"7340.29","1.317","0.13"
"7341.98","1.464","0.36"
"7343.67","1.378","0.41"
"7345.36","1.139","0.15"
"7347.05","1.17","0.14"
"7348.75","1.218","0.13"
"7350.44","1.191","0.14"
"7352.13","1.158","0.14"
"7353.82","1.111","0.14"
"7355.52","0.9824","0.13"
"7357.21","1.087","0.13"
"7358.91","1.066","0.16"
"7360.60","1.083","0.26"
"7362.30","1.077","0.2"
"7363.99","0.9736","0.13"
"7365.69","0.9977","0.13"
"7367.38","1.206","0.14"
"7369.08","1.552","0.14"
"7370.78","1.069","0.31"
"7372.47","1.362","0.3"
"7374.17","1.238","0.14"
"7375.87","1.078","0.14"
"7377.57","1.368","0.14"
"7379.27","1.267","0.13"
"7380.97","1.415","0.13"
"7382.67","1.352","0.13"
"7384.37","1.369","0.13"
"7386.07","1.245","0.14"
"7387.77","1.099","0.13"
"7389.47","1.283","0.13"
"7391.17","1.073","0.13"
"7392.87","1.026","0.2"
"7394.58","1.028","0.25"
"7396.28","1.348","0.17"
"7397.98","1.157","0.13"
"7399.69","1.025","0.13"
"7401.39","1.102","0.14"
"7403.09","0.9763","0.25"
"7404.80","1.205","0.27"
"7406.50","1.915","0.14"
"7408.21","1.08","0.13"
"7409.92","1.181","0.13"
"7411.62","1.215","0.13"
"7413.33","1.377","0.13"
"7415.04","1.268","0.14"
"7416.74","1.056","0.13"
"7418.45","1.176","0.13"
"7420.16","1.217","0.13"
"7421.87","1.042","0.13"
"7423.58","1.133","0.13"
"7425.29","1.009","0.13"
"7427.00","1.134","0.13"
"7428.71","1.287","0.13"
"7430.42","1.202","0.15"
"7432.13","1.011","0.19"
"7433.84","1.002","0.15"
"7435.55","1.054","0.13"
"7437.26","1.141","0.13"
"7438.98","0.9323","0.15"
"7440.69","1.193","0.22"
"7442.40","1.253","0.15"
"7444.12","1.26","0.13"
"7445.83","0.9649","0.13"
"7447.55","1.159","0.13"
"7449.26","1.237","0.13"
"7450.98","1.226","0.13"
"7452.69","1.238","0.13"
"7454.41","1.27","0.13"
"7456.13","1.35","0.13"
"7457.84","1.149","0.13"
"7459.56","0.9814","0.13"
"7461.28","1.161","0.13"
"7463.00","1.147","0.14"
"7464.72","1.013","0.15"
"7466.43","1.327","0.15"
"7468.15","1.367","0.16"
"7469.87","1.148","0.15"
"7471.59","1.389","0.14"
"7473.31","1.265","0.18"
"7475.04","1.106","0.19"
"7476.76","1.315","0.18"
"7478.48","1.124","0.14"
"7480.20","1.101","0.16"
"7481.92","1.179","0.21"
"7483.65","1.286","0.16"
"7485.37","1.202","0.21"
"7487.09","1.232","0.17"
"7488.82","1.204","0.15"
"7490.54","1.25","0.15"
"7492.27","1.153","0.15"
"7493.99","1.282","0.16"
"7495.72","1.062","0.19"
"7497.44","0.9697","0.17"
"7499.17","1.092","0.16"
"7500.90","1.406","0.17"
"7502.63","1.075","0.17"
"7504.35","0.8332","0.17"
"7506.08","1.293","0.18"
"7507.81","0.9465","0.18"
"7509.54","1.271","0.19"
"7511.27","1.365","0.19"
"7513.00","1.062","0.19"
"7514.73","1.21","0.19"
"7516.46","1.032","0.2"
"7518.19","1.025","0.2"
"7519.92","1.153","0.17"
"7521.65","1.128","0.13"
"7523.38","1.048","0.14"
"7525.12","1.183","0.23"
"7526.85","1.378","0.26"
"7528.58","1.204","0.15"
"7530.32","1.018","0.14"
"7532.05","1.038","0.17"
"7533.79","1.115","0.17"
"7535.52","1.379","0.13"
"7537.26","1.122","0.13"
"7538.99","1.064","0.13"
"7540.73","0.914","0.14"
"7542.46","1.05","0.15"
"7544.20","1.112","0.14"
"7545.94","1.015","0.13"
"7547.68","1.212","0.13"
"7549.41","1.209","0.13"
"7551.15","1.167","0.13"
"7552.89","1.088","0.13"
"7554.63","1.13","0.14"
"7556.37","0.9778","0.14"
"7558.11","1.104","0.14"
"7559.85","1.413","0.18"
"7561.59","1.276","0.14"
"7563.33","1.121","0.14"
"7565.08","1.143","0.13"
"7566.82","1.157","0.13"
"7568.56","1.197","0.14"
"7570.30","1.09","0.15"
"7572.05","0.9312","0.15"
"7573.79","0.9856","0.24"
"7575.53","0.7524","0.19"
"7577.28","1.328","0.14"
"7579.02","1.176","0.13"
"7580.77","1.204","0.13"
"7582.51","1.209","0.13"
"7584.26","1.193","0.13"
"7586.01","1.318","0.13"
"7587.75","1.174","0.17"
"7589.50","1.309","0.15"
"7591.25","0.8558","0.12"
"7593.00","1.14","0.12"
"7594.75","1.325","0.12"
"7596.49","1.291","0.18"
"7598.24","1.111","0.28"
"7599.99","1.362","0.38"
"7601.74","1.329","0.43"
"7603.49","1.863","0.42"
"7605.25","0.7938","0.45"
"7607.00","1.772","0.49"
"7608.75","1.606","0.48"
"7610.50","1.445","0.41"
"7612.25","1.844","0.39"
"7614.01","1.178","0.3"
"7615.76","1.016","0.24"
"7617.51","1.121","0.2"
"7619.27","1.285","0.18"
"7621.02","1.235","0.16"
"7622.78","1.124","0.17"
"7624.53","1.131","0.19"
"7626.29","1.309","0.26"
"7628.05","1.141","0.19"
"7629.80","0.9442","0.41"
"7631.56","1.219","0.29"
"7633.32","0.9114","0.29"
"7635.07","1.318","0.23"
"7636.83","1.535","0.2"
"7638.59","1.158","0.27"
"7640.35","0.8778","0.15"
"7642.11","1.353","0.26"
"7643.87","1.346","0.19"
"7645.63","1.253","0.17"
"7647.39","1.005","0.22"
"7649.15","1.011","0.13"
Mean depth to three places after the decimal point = 0.061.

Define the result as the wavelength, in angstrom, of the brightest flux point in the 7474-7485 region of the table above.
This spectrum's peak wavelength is 7476.76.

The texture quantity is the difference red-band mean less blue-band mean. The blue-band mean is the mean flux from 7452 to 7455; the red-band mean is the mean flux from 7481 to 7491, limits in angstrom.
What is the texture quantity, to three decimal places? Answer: -0.028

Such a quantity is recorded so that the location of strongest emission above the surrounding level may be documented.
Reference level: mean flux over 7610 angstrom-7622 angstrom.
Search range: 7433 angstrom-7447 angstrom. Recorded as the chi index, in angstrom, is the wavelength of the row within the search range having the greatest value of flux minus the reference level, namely 7444.12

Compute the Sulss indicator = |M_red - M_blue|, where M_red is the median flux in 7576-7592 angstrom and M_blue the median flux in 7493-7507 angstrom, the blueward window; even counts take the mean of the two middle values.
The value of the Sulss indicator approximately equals 0.12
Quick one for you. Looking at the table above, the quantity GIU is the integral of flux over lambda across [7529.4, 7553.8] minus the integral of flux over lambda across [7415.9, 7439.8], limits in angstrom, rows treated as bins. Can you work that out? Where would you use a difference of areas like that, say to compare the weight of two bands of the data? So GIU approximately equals 1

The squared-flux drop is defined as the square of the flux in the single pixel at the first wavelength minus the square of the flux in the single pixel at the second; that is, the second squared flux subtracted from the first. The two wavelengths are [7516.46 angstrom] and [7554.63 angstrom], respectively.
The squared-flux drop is -0.21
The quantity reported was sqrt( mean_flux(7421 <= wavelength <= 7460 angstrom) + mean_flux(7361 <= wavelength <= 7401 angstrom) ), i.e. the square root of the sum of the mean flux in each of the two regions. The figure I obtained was 1.53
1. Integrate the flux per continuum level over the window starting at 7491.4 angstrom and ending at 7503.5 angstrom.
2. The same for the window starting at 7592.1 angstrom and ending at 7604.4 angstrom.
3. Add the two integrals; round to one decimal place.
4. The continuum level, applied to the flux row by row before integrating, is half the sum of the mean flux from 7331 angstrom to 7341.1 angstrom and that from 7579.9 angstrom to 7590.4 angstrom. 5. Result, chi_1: 24.5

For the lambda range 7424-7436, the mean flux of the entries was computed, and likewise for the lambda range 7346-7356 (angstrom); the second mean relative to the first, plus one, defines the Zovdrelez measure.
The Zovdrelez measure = 2.04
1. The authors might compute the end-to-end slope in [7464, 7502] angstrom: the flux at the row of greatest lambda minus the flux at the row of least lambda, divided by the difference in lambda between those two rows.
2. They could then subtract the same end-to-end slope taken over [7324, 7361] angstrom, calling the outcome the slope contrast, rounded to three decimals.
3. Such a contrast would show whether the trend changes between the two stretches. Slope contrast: 0.019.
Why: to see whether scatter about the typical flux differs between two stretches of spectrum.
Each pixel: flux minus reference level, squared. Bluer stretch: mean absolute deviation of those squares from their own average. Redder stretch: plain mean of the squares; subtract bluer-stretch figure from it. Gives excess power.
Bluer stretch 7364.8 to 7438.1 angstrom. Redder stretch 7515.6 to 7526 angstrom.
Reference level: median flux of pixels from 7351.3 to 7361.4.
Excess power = -0.05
